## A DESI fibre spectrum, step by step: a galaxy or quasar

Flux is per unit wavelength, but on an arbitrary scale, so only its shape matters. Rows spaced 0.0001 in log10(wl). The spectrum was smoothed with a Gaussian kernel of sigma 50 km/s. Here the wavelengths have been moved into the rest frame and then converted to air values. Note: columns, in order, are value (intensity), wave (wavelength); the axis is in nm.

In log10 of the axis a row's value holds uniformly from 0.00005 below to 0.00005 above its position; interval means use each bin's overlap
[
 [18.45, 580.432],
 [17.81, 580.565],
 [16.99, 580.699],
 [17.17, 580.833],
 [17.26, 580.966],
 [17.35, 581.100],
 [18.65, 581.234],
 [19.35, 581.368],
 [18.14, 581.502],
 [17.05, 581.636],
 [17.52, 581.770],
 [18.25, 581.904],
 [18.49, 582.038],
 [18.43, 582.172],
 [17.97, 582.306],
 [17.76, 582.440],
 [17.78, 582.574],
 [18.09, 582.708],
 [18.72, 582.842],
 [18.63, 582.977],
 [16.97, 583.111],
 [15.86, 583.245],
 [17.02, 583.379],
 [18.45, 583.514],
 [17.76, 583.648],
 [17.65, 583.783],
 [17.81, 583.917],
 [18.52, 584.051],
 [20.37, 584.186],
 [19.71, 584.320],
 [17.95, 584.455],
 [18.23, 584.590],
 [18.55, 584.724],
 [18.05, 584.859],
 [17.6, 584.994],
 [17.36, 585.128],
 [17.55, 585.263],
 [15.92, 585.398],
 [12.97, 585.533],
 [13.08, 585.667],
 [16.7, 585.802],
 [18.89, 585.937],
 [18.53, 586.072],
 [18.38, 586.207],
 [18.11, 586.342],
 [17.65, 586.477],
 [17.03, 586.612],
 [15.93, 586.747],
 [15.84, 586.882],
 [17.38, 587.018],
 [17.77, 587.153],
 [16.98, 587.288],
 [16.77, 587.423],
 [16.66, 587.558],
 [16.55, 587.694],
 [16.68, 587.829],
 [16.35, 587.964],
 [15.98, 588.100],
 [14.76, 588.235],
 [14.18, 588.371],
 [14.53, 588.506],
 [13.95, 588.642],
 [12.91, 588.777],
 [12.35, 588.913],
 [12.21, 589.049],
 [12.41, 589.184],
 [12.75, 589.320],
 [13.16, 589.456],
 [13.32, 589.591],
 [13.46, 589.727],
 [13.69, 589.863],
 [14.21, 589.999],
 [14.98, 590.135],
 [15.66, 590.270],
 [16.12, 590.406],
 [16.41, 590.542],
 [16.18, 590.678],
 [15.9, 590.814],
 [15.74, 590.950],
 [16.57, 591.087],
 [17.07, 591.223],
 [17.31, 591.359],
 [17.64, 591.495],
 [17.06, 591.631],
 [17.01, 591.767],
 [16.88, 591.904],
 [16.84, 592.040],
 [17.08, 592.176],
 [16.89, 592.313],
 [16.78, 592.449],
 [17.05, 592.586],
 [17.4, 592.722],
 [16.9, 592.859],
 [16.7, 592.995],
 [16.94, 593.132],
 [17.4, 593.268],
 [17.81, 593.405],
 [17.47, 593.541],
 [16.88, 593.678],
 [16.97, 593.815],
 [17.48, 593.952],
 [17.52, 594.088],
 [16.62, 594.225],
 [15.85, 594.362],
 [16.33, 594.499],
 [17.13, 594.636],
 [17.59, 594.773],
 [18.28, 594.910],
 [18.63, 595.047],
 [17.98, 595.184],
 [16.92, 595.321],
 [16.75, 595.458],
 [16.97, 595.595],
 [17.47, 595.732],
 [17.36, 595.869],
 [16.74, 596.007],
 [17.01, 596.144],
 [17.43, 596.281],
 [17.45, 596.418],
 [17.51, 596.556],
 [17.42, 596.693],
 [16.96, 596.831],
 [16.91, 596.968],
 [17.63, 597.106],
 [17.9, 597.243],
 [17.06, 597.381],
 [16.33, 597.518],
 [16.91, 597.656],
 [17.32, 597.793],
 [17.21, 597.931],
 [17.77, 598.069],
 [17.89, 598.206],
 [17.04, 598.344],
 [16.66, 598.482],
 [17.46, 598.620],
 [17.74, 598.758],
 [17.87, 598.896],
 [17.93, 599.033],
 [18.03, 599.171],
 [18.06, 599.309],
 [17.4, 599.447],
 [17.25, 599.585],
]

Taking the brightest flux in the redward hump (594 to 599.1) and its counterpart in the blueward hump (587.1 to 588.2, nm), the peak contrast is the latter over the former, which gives 0.95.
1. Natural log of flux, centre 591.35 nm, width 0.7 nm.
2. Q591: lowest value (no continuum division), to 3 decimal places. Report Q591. 2.808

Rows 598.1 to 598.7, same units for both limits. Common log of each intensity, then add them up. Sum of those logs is 4.95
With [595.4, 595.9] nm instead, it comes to 4.94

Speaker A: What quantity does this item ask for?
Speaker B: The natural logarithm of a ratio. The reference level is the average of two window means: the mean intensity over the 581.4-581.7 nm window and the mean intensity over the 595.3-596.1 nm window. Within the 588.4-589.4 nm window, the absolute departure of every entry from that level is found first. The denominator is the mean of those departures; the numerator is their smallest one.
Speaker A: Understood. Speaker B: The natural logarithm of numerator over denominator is -0.4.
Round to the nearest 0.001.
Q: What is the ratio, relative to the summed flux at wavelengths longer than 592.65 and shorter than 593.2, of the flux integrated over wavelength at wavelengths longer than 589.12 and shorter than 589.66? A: 0.103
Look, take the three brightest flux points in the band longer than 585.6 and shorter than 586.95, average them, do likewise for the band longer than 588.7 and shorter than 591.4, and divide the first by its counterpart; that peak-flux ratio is 1.10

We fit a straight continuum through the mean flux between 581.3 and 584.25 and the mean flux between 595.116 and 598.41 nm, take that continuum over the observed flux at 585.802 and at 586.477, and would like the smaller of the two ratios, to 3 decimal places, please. 1.010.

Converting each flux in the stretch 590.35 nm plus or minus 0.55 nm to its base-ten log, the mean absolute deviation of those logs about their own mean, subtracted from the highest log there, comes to 1.19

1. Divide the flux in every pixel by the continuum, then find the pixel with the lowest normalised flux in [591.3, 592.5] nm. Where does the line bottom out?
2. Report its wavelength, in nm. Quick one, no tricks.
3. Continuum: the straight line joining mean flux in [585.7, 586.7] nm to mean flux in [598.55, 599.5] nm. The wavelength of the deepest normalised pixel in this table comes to 592.449 nm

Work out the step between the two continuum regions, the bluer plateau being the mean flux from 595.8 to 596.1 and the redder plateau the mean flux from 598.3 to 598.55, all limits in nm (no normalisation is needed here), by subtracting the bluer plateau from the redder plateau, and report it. -0.2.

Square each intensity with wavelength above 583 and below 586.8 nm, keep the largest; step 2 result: 415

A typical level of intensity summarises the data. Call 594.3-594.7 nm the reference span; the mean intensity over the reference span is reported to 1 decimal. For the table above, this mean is 16.4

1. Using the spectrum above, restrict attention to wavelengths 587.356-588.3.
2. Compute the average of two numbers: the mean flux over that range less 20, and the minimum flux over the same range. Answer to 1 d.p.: 5.5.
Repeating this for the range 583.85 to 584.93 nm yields 8.2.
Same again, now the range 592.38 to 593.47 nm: 6.9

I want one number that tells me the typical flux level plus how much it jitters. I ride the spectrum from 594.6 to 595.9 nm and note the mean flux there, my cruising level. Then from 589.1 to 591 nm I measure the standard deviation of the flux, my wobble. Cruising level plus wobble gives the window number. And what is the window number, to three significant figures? 18.9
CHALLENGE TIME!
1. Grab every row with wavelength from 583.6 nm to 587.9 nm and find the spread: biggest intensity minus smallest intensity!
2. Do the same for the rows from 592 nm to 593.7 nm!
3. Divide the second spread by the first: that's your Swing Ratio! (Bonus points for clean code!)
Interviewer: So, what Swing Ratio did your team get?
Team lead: 0.15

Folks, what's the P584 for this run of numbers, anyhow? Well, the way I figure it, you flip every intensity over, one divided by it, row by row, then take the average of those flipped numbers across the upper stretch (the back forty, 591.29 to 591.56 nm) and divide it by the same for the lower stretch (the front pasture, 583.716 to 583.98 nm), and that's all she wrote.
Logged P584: 1.01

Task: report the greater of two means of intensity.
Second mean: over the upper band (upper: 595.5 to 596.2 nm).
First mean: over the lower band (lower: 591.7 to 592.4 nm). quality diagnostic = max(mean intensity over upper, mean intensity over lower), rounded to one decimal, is 17.1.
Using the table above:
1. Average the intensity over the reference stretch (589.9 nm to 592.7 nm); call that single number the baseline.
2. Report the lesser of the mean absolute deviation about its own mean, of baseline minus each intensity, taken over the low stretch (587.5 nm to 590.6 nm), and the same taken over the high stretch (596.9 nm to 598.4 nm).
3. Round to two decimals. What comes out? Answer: 0.39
